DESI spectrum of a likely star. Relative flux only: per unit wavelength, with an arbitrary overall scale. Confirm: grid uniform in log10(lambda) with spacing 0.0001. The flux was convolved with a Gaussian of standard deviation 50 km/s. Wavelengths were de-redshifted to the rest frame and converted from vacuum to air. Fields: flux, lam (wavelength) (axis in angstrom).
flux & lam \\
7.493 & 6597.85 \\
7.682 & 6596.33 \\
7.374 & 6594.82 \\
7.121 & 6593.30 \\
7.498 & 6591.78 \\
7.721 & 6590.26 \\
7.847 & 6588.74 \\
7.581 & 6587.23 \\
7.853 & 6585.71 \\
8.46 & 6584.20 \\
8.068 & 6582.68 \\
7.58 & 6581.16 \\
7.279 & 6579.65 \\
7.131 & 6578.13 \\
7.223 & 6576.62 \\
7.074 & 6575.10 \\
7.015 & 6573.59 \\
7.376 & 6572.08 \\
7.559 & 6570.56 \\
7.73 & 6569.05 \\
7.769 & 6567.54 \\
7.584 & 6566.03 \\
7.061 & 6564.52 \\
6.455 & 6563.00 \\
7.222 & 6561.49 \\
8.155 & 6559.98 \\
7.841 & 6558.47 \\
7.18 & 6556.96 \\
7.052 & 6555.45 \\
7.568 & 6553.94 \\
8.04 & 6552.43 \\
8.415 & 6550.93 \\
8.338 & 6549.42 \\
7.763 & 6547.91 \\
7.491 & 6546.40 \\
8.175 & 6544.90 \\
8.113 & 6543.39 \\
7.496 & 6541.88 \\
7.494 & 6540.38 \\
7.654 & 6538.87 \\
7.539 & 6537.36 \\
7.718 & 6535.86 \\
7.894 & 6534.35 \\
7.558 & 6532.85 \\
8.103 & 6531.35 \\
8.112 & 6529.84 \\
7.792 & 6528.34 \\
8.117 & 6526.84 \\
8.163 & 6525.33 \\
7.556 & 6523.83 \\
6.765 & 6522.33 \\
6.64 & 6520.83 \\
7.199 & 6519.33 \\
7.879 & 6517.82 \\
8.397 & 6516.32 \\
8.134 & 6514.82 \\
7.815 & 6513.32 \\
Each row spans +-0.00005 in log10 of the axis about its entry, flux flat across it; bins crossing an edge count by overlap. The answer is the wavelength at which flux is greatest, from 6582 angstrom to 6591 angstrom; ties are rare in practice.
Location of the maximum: 6584.20 angstrom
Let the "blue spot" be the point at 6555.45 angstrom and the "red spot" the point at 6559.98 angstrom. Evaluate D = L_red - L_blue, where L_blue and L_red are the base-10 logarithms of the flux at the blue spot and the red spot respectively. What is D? 0.063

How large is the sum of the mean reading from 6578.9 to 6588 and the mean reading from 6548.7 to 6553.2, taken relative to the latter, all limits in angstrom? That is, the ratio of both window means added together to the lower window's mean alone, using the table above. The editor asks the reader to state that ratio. 1.94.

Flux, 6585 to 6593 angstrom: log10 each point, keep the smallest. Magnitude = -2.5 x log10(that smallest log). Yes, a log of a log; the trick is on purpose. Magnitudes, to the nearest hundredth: 0.15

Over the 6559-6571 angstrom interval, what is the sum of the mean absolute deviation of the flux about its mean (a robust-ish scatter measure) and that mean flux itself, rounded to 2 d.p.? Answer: 7.84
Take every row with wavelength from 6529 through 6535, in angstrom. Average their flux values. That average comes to 7.92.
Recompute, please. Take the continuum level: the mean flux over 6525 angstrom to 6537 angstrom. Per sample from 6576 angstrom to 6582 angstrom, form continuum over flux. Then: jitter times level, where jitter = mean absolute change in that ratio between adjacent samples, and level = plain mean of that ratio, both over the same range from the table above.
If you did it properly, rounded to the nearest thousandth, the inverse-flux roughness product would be 0.029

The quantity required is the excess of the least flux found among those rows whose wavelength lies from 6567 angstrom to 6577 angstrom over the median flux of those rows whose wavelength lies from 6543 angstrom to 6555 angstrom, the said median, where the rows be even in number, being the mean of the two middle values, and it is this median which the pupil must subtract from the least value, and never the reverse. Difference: -1.1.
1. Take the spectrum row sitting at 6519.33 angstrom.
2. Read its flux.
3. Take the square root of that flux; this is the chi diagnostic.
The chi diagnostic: 2.68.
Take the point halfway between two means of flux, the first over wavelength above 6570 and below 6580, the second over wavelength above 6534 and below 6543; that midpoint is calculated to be 7.43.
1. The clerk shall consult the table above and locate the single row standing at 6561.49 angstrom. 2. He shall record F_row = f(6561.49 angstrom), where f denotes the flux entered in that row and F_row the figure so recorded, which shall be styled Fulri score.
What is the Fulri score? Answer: 7.222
